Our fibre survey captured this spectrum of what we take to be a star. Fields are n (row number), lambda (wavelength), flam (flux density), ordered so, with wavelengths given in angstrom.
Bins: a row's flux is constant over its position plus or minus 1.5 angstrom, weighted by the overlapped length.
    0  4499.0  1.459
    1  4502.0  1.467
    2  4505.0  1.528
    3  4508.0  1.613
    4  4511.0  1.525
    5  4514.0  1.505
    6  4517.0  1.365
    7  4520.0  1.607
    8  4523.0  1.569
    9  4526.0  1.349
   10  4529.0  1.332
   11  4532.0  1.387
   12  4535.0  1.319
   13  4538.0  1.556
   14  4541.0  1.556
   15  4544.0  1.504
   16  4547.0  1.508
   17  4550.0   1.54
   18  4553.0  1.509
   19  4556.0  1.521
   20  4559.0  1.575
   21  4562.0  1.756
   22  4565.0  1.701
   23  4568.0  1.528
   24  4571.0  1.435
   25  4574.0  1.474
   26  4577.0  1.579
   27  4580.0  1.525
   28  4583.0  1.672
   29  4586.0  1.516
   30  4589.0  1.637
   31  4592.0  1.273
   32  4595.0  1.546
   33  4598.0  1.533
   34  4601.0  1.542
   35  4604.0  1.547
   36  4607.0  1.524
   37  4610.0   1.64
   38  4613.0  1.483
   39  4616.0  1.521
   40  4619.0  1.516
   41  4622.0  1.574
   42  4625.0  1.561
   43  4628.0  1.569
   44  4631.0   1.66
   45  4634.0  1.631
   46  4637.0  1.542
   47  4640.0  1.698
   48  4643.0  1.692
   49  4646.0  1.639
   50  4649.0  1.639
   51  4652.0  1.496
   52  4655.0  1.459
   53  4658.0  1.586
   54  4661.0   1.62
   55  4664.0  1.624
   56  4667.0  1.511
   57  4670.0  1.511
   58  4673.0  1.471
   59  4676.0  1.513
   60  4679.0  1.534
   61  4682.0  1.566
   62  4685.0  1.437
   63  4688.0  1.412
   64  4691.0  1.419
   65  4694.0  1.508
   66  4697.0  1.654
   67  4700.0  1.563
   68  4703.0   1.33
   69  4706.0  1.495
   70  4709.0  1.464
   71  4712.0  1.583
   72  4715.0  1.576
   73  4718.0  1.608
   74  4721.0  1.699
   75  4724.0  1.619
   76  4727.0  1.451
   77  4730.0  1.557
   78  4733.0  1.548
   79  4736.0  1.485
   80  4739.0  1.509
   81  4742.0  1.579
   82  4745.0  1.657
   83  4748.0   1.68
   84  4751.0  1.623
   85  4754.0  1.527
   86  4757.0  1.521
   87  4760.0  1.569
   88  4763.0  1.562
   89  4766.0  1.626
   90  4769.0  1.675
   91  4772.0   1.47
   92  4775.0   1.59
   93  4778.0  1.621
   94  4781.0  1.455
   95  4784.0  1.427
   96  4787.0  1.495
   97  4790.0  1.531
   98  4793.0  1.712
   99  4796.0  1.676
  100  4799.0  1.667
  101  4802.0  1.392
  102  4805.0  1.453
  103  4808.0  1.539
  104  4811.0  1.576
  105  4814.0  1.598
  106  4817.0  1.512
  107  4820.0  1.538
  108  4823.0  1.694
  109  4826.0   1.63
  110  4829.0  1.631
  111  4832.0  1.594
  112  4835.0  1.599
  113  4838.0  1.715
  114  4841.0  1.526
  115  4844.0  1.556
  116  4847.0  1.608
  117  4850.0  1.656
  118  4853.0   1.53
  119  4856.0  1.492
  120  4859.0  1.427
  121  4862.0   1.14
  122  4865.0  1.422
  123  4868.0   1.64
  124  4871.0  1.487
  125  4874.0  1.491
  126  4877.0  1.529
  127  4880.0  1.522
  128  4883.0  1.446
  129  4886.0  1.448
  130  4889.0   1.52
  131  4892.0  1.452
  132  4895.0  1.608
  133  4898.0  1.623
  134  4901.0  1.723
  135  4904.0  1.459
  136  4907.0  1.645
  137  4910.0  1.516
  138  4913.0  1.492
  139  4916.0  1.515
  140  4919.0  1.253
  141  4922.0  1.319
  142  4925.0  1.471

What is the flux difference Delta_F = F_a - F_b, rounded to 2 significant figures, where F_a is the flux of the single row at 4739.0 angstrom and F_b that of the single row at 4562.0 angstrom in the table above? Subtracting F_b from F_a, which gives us -0.25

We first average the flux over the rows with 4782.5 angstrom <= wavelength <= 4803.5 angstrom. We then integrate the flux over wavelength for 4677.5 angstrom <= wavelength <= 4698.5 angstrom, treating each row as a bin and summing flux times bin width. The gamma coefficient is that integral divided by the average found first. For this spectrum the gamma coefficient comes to 20.3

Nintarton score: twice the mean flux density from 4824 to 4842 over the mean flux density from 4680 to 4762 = 2.10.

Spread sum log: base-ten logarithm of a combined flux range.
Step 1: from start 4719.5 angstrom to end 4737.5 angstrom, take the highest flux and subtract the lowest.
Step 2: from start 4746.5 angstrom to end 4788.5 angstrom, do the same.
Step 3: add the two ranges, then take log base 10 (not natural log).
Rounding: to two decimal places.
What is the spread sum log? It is -0.30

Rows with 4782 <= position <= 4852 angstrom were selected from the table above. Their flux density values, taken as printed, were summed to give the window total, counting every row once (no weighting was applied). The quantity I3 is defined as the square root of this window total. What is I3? 6.0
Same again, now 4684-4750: 5.8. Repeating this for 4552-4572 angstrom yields 3.3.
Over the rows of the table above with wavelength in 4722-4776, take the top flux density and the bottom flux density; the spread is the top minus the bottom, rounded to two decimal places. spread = 0.23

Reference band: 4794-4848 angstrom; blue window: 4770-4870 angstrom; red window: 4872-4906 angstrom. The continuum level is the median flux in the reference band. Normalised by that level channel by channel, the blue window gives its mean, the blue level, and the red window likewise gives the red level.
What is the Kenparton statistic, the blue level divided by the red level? 1.01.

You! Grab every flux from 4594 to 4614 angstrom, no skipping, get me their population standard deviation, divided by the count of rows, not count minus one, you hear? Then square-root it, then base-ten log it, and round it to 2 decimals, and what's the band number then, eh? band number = -0.68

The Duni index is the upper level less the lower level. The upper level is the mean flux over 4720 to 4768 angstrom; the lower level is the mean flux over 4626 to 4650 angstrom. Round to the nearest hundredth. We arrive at -0.06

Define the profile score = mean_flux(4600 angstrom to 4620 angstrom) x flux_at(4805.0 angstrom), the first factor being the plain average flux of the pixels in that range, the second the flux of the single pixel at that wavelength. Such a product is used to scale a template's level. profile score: 2.24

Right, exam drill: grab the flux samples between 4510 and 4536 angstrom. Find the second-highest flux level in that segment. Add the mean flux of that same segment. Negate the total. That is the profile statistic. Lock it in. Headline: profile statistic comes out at -3.01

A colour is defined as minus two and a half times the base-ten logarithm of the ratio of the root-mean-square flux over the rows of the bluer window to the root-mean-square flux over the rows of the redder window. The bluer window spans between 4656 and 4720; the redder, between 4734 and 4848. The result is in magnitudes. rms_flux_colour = 0.036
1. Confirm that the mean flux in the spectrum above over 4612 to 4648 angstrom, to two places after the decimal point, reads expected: 1.59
